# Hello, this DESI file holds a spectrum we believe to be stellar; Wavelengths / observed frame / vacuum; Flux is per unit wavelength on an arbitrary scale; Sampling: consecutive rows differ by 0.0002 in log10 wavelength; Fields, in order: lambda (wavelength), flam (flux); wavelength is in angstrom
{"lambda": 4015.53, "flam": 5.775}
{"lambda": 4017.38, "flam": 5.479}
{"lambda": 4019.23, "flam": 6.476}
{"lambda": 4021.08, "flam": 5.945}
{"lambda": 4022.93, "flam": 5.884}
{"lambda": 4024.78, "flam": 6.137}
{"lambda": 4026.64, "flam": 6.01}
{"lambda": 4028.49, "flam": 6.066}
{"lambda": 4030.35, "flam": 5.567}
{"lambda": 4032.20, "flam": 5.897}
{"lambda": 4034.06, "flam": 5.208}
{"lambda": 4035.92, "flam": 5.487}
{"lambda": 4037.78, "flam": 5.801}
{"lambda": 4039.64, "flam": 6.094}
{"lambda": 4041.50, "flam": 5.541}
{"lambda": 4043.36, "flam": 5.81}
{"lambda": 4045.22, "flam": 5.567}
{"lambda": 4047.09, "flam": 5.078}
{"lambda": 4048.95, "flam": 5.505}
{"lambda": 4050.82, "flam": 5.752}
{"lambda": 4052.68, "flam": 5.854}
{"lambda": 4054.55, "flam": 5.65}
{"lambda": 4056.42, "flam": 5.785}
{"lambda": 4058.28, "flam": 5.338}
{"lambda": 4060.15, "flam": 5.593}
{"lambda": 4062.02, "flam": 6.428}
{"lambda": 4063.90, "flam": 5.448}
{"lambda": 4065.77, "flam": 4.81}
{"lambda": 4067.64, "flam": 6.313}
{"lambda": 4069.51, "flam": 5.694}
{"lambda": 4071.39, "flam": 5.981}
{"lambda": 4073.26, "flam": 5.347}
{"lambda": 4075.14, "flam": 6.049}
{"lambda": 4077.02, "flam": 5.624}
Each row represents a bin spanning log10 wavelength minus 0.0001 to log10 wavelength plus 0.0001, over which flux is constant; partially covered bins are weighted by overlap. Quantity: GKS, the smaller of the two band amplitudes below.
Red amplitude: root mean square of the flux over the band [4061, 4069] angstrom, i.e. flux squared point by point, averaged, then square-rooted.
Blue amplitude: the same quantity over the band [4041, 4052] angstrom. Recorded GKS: 5.55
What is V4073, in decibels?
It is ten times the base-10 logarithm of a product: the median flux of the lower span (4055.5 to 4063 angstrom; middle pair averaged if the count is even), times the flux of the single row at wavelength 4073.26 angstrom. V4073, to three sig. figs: 14.8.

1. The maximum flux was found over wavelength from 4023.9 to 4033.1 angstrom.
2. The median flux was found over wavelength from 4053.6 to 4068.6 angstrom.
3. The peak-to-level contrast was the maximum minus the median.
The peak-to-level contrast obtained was 0.5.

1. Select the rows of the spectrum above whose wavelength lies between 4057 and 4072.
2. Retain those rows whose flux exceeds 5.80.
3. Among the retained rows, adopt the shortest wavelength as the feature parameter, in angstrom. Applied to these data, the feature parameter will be 4062.02 angstrom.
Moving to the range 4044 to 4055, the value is 4052.68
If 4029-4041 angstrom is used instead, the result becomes 4032.20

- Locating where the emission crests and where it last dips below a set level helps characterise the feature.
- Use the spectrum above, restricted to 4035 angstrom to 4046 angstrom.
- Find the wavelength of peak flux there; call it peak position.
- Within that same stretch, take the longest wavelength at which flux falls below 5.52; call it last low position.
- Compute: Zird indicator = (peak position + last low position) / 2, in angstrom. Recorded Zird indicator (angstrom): 4037.8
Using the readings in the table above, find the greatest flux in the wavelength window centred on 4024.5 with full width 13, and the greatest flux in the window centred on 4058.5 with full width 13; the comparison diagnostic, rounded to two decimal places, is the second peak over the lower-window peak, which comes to 0.99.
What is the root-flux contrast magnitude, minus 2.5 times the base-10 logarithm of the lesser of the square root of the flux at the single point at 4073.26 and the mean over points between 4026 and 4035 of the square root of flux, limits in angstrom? -0.910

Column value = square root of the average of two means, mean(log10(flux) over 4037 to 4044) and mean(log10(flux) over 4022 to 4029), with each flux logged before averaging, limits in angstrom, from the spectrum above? 0.879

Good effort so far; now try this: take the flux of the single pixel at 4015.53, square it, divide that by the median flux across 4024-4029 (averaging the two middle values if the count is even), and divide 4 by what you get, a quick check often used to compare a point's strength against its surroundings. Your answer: 0.73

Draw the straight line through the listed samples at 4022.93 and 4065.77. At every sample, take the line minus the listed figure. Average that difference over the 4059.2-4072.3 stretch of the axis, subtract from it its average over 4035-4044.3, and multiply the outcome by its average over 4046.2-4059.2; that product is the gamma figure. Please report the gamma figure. 0.28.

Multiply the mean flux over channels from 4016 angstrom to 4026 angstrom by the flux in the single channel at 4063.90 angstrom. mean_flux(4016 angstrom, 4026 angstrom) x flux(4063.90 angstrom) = 32.6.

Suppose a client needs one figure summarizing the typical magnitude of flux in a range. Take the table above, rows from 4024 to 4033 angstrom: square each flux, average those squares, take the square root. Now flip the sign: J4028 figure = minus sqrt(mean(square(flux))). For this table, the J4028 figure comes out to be -5.94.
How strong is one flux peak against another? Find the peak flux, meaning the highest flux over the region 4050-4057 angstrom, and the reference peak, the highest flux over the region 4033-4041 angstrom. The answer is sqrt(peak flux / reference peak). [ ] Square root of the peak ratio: 0.98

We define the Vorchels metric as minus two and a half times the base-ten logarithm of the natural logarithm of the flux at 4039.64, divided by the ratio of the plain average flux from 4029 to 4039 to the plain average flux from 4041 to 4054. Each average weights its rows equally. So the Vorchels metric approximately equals -0.64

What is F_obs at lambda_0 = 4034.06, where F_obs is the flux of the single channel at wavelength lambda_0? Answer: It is 5.208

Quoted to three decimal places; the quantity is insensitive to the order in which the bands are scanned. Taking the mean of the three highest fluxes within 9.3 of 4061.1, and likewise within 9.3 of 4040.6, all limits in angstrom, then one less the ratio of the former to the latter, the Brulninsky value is -0.045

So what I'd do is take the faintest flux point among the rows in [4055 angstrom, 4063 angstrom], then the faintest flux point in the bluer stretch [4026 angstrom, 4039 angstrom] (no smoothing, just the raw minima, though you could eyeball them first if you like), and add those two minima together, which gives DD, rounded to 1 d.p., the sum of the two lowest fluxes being 10.5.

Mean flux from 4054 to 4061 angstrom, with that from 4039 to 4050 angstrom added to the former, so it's 11.2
